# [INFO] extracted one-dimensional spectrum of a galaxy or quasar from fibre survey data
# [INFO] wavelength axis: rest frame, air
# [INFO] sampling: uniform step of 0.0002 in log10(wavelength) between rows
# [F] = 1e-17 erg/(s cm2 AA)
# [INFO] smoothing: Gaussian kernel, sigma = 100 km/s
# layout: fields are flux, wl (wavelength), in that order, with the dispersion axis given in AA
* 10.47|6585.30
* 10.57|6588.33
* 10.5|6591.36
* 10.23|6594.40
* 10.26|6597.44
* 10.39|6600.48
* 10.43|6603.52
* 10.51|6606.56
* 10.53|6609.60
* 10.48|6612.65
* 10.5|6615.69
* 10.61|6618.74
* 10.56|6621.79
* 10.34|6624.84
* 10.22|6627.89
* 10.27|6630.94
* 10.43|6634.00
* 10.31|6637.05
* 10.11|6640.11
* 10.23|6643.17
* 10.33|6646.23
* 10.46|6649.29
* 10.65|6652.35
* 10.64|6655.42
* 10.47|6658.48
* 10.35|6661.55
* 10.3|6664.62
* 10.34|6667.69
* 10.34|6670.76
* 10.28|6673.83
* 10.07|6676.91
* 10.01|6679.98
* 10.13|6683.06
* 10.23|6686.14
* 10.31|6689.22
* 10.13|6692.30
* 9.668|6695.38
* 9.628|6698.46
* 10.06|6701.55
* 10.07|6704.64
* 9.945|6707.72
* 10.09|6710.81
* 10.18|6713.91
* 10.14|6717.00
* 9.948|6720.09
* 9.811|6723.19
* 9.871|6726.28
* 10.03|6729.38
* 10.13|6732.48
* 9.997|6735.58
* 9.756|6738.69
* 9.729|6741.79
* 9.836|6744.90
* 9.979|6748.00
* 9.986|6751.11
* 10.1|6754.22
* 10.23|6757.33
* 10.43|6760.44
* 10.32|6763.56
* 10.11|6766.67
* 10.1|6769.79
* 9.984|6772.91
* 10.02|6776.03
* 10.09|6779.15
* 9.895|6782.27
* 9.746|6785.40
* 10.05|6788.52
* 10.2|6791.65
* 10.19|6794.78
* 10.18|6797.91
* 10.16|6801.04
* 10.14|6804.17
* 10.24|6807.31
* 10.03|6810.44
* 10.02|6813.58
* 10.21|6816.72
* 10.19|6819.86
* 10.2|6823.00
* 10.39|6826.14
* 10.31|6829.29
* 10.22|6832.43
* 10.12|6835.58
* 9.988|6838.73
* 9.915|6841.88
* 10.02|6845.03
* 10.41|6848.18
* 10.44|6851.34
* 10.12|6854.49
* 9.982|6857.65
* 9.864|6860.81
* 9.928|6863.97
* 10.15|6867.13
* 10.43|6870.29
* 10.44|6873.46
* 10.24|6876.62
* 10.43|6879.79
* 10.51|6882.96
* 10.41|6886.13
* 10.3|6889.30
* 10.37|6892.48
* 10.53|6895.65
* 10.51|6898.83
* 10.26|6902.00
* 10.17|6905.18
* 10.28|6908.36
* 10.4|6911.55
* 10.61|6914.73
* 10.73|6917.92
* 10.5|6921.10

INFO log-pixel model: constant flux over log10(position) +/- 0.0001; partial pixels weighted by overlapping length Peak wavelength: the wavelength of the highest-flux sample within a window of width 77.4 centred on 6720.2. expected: 6689.22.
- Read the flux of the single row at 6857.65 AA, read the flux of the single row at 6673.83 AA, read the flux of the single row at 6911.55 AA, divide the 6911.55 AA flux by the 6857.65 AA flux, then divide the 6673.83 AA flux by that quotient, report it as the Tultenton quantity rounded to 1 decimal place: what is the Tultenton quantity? 9.9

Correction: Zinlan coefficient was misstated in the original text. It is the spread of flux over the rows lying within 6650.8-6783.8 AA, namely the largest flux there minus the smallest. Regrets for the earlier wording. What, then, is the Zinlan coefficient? 1.02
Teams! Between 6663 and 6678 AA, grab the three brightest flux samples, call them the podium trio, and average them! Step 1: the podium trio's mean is 10.3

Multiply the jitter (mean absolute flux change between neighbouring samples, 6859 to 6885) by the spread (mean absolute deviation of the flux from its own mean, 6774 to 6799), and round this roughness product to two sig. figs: 0.018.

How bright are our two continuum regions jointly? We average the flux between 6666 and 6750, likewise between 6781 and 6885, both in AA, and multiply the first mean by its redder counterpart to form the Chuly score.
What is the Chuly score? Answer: 102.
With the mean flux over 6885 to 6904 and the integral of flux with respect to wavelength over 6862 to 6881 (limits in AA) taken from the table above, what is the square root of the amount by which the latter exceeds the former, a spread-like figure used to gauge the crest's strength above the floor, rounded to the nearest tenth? 13.6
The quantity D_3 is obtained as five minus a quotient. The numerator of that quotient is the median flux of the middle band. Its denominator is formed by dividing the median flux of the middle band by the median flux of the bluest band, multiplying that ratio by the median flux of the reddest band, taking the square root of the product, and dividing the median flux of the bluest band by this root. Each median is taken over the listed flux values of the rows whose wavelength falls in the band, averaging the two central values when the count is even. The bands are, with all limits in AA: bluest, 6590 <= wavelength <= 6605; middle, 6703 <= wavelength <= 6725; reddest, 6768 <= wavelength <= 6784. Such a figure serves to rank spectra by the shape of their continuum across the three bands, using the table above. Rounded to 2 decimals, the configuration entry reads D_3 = 1.98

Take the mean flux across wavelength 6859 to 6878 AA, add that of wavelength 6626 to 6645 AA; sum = 20.4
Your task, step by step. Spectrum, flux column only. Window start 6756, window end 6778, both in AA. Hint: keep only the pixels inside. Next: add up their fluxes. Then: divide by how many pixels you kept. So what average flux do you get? 10.2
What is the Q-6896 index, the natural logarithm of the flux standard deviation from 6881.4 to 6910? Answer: -2.1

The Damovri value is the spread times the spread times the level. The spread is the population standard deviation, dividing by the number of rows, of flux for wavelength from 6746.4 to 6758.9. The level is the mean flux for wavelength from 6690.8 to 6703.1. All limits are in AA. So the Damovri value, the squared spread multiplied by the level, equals 0.10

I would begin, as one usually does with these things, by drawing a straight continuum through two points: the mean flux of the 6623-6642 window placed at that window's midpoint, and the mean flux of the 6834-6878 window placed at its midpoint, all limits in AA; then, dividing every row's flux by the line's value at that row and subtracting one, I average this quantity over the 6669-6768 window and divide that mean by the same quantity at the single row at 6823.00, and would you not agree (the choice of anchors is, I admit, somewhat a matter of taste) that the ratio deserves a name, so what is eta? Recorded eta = -5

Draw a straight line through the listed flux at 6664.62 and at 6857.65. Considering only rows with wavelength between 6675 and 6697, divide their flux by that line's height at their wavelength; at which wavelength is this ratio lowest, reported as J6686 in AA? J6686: 6695.38 AA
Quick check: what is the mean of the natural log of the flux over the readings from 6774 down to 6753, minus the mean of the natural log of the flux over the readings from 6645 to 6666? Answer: -0.03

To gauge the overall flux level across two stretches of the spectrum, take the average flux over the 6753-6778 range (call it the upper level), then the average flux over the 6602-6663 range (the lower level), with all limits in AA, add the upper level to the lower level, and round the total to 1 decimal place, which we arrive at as 20.6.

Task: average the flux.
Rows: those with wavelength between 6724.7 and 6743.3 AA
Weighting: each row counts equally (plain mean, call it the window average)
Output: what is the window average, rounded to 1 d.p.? 9.9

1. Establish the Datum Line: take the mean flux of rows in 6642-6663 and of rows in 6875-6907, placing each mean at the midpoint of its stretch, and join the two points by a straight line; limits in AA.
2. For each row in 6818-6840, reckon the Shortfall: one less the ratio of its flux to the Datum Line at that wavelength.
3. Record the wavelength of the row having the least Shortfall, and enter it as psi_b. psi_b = 6826.14 AA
